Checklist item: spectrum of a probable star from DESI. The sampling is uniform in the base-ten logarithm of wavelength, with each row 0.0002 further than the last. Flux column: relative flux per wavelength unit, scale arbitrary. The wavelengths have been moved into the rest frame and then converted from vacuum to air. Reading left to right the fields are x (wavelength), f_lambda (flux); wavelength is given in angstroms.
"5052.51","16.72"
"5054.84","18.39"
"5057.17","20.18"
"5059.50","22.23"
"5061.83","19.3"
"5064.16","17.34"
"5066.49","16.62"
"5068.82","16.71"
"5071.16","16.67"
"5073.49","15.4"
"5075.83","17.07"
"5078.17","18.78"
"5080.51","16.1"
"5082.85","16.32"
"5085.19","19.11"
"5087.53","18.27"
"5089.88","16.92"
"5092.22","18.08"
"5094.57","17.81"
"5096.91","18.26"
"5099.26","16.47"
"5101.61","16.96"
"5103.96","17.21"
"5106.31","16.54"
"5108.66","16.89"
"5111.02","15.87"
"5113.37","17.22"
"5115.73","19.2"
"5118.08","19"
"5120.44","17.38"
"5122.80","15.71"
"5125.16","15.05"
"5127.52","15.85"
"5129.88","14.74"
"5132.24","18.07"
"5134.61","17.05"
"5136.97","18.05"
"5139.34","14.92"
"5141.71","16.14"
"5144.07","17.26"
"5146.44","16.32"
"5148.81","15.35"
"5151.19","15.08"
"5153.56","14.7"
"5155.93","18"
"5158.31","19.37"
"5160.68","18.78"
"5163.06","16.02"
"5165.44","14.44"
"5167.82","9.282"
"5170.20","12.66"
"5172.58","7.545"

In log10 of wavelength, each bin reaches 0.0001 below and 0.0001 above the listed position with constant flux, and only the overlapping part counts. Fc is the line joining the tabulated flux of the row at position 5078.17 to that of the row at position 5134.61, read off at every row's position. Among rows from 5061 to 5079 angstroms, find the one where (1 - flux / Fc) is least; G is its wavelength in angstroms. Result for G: 5061.83 angstroms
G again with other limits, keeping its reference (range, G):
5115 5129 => 5115.73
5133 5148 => 5136.97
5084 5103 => 5085.19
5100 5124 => 5115.73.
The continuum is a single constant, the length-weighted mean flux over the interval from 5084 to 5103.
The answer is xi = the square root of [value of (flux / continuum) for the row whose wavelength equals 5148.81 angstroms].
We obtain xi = 0.93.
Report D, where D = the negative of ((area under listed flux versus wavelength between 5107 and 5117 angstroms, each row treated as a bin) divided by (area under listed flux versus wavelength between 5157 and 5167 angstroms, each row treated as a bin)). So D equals -1.02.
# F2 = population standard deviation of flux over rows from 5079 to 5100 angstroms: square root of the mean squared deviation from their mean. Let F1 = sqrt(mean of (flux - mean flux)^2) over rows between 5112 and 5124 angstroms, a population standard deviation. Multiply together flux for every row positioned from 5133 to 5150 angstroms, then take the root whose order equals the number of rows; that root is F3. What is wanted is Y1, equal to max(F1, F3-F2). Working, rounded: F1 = 1.3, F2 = 1.0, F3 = 16.4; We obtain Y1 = 15.4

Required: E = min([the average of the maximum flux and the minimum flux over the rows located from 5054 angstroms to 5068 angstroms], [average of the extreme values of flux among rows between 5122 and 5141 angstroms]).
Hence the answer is 16.4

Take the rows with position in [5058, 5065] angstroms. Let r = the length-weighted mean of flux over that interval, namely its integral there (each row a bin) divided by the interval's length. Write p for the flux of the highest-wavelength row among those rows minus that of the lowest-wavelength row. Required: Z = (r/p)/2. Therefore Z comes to -2.0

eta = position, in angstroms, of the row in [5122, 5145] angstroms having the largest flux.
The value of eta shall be 5132.24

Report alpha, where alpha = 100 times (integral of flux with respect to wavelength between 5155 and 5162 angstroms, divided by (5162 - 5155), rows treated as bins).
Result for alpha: 1869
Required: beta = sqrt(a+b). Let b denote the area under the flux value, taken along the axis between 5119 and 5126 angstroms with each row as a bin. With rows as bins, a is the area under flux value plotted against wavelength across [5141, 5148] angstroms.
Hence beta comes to 15.1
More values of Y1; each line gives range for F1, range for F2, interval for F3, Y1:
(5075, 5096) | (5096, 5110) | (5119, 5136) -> 15.6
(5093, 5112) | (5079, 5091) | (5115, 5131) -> 15.5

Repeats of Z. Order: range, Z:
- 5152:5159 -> 1.8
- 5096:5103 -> -6.6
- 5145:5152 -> -6.3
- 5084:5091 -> -4.1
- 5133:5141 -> -3.9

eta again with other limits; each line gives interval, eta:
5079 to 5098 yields 5085.19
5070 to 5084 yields 5078.17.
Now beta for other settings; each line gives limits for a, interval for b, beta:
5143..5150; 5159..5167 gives 15.6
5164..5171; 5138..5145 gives 14.1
